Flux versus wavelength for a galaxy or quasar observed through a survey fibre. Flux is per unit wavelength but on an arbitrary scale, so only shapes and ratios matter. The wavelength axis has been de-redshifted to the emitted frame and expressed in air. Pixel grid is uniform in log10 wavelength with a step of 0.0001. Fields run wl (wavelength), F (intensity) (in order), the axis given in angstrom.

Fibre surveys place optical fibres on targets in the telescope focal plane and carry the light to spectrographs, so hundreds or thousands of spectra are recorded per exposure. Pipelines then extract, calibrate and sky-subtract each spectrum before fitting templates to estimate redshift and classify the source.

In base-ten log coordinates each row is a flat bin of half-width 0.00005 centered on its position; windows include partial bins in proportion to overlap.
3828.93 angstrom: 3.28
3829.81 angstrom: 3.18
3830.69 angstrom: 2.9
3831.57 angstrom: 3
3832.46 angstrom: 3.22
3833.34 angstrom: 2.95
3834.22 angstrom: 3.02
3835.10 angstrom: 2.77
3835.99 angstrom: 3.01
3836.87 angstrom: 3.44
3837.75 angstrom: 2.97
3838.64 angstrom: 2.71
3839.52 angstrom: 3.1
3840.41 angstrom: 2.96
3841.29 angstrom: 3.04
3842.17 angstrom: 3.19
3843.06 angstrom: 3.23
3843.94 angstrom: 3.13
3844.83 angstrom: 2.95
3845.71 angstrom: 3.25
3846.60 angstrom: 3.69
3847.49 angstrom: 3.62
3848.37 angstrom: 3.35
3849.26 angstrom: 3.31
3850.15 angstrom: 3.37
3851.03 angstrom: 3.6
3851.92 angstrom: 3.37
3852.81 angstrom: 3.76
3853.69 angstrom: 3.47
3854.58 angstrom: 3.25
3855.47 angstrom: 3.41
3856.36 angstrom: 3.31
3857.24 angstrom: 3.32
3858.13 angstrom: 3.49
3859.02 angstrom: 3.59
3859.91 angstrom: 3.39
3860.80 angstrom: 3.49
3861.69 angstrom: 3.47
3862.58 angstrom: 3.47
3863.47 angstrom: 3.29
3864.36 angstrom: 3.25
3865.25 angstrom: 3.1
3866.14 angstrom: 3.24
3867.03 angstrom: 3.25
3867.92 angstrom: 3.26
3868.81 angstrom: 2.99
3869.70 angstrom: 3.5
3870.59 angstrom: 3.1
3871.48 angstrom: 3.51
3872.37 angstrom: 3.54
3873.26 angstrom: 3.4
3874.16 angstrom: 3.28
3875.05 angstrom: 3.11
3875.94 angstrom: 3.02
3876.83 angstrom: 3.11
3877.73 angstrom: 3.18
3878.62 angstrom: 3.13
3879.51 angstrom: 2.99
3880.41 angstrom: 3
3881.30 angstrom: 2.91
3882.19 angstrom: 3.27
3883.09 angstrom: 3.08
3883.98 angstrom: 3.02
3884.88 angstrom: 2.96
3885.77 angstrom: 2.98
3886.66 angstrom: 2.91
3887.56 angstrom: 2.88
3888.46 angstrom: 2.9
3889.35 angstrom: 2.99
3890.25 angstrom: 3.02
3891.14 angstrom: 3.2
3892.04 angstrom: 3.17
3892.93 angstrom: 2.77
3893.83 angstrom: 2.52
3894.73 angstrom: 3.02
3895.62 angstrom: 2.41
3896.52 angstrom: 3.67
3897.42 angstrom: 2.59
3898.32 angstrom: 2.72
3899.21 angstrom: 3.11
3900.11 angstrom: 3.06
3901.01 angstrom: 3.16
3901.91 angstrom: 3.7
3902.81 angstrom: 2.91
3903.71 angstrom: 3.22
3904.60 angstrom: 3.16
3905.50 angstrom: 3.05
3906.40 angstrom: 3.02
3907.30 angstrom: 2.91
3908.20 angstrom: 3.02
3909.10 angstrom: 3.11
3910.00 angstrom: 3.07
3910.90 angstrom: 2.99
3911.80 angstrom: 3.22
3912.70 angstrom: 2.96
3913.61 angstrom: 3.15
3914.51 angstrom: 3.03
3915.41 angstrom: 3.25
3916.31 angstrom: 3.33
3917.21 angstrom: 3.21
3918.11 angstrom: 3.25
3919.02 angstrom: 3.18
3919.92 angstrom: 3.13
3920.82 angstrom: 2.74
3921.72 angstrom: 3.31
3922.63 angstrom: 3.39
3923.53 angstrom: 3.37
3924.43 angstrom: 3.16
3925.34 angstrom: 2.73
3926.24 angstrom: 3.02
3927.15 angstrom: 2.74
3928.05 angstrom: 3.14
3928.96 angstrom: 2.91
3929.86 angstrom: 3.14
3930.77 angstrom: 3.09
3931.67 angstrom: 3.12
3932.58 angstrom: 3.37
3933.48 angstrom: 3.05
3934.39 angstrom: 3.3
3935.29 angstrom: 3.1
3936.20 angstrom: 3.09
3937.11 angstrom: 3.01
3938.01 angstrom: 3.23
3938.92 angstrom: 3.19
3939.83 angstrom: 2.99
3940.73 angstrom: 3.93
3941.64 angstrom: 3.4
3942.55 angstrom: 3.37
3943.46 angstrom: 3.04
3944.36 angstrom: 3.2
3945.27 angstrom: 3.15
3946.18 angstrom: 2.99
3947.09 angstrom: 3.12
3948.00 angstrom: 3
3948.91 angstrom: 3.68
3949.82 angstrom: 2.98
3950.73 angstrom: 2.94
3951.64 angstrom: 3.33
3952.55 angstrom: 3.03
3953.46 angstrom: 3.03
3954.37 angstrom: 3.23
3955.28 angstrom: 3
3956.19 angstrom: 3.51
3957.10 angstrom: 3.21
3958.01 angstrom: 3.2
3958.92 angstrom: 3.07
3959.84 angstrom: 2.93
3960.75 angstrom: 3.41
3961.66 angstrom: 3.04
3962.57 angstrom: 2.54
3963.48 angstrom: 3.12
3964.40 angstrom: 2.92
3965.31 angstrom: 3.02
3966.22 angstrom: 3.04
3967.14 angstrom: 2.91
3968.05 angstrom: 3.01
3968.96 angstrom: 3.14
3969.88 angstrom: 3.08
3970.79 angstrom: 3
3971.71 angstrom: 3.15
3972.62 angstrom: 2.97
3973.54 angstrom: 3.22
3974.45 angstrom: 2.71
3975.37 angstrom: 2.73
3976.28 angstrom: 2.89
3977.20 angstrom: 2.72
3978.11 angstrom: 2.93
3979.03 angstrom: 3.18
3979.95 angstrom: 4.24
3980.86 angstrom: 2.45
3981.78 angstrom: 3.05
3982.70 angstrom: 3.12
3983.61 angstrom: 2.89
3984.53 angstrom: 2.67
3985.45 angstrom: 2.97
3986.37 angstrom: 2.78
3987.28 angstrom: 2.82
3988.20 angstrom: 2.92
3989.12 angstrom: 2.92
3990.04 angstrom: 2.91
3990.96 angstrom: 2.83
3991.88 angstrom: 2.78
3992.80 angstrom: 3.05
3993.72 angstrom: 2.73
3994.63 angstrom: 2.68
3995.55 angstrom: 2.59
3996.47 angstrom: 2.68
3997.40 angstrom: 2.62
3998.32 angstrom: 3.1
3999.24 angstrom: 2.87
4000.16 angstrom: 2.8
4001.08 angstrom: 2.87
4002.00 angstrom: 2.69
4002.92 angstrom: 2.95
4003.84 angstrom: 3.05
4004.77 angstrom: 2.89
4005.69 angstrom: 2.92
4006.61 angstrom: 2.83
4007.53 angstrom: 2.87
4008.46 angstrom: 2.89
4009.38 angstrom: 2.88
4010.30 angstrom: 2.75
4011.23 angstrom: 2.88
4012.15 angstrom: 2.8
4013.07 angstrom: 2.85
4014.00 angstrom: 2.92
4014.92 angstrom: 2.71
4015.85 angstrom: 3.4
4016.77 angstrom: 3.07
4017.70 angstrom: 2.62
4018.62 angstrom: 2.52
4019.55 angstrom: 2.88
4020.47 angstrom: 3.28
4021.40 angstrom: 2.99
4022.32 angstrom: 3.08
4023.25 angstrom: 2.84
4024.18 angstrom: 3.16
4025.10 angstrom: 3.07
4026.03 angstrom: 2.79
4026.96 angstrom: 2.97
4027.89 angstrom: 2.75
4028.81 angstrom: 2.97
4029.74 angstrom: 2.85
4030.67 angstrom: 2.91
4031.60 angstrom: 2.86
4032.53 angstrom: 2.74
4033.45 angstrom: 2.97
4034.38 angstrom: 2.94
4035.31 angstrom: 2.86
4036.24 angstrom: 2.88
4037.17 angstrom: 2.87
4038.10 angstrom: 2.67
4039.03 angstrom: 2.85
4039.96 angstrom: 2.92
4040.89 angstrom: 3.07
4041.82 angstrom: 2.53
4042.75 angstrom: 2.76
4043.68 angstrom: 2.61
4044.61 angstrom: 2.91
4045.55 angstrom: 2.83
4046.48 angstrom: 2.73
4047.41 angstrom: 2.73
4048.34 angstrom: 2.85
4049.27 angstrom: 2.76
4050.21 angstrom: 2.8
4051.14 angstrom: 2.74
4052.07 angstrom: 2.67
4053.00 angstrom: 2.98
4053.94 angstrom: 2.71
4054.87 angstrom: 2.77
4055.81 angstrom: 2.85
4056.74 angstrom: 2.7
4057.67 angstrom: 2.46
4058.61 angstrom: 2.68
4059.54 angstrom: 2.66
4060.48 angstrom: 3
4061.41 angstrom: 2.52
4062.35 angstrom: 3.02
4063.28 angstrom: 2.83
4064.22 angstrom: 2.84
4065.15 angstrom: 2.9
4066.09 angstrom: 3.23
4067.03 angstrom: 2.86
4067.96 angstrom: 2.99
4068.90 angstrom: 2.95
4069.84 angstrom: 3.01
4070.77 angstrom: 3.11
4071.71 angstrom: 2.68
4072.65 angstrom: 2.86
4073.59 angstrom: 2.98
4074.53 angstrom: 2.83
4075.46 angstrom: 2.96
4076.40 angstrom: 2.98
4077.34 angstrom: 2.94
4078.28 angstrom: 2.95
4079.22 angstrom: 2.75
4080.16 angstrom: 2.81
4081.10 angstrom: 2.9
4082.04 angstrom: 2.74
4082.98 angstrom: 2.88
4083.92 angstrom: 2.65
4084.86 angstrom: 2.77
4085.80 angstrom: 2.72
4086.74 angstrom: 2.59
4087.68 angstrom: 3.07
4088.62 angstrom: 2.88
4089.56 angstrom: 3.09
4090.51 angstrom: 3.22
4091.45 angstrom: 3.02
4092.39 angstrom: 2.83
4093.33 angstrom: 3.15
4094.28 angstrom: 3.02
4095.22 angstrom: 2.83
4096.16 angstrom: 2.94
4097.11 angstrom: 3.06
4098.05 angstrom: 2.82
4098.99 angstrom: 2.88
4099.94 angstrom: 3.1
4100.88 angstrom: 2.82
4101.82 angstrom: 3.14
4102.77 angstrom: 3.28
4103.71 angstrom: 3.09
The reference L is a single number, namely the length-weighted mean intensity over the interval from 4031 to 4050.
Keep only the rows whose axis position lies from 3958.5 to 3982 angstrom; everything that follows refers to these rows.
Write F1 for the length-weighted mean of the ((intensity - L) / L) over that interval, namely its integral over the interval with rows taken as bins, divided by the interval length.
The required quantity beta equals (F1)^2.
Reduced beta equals 0.0051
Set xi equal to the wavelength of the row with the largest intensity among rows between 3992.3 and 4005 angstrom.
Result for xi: 3998.32 angstrom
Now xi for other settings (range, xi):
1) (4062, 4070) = 4066.09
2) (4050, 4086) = 4066.09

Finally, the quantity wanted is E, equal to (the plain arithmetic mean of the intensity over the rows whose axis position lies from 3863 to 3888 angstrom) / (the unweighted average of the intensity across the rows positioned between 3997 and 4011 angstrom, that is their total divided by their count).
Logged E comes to 1.10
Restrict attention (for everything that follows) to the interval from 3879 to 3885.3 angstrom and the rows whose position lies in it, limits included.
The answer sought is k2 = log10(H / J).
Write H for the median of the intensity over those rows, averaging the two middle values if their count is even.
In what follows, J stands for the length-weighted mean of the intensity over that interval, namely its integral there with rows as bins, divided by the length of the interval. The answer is -0.0047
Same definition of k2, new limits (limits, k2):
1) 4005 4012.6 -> 0.0030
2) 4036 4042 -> 0.0047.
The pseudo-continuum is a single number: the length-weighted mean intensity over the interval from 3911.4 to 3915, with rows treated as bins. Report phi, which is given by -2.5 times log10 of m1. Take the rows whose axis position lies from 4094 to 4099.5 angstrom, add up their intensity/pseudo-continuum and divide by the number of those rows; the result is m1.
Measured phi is 0.058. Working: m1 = 0.95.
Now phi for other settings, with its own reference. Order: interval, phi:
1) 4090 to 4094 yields 0.011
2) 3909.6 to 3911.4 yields 0.020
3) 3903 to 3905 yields -0.036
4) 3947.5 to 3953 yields -0.026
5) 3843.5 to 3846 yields -0.009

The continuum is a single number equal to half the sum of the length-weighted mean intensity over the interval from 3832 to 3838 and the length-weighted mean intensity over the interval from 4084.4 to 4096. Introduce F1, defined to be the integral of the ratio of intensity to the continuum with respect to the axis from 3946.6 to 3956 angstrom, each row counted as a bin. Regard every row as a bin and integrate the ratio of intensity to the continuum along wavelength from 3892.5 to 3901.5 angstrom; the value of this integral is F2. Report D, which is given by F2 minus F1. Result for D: -1.14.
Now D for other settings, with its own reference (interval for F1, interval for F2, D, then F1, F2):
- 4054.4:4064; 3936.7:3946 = 1.26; 8.82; 10.1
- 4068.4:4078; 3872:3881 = 0.13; 9.39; 9.5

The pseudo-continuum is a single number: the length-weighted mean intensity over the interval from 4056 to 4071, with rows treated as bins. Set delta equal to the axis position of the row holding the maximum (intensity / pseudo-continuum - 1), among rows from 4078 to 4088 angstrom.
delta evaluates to 4087.68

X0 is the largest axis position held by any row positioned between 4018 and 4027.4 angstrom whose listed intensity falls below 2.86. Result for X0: 4026.03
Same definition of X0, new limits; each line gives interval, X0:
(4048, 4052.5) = 4052.07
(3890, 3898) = 3897.42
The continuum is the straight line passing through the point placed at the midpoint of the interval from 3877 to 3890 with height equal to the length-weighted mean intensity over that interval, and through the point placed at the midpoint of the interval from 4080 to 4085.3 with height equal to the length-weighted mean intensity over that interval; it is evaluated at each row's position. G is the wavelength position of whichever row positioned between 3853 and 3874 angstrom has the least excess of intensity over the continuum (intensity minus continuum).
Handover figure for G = 3868.81 angstrom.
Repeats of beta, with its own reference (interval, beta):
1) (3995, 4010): 0.0001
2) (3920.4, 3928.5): 0.0079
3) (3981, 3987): 0.0006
